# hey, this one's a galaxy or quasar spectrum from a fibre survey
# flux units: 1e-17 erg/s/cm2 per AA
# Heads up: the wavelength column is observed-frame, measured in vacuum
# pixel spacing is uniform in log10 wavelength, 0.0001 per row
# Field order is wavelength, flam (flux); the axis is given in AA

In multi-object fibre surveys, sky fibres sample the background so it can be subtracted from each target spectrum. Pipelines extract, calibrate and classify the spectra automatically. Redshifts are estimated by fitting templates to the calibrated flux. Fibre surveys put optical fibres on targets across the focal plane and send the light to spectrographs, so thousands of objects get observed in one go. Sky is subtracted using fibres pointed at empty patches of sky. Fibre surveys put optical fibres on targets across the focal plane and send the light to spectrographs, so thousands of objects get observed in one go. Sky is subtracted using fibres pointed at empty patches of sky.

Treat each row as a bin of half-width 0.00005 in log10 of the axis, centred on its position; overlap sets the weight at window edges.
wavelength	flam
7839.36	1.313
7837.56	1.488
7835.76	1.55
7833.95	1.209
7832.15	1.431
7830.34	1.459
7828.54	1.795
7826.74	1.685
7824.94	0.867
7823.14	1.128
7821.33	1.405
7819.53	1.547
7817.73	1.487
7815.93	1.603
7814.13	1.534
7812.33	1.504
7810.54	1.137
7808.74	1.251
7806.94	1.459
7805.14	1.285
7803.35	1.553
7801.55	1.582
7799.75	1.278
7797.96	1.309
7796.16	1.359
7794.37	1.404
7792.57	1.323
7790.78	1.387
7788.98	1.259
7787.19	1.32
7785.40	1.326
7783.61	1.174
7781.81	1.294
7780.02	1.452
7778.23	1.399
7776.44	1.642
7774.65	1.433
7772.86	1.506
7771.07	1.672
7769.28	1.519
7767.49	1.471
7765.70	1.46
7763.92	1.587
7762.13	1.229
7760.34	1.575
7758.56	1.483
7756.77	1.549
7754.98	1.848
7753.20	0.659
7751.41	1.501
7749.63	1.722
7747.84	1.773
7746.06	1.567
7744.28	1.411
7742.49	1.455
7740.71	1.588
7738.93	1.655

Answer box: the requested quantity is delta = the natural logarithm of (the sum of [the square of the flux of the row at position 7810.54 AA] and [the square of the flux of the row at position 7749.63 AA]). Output 1.45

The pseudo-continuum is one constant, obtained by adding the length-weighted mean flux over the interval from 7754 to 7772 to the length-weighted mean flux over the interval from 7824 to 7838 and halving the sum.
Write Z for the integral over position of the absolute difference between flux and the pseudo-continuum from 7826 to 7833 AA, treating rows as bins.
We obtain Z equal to 1.03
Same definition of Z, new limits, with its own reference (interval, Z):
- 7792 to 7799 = 0.95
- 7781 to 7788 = 1.44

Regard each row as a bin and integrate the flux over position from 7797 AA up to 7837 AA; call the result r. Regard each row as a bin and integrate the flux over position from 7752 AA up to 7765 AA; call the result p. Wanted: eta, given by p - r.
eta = -38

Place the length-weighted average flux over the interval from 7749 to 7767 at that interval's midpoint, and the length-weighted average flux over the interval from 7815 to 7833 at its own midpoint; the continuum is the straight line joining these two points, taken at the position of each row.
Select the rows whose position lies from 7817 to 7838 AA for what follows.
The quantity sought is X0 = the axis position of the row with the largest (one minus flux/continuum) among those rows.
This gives 7824.94 AA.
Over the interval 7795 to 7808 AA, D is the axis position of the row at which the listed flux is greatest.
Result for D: 7801.55 AA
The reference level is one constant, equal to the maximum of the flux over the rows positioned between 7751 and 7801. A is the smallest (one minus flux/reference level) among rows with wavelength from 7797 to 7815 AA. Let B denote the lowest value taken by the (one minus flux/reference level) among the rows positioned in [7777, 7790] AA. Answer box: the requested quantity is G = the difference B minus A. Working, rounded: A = 0.14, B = 0.21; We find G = 0.070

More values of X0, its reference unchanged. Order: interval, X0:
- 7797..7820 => 7810.54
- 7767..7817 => 7810.54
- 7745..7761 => 7753.20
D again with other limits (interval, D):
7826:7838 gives 7828.54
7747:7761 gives 7754.98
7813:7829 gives 7828.54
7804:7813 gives 7812.33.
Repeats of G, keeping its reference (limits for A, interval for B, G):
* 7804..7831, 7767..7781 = 0.067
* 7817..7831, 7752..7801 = -0.029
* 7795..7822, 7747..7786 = -0.133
